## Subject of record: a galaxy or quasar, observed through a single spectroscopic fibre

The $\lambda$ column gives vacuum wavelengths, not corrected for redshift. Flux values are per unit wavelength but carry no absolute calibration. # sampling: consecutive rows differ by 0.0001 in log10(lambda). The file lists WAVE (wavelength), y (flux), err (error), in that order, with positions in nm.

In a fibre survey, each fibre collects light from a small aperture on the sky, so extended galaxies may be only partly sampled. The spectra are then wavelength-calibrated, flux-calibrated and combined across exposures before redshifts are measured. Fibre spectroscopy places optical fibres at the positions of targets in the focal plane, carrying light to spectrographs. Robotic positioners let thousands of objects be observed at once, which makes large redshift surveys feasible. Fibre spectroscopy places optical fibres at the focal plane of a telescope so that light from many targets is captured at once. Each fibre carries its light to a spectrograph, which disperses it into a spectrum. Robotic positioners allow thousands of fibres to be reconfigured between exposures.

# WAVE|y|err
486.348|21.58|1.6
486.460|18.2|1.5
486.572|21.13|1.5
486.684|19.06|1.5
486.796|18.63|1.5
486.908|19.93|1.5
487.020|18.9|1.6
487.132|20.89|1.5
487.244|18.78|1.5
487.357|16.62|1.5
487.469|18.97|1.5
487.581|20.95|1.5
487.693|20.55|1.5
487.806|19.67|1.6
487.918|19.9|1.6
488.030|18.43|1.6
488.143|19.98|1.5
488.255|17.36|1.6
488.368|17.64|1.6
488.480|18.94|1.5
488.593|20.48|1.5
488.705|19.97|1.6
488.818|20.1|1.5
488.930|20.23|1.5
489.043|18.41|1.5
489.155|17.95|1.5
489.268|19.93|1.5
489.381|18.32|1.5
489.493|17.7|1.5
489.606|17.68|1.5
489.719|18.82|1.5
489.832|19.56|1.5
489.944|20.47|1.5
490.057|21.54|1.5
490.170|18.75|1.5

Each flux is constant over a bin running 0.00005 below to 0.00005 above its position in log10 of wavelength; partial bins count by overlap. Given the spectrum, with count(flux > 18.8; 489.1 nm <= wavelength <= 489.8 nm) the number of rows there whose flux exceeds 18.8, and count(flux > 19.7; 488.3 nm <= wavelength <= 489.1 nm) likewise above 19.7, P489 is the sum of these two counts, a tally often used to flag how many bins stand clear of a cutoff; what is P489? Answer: 6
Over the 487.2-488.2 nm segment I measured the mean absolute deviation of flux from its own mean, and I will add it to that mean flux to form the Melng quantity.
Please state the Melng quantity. 20.3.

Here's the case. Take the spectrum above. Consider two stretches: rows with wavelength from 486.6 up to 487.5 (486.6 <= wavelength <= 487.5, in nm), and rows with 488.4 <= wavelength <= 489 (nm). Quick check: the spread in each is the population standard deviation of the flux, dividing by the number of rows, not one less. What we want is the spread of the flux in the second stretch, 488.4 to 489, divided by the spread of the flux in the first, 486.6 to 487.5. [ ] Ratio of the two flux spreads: 0.47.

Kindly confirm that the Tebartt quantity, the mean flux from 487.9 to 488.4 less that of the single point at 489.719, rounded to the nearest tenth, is -0.2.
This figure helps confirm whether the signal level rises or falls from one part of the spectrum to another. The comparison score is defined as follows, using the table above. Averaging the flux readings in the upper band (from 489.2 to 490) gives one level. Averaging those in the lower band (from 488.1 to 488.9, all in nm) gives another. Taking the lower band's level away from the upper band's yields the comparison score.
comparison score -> -0.3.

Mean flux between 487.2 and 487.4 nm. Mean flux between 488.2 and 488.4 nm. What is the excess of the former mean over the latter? 0.2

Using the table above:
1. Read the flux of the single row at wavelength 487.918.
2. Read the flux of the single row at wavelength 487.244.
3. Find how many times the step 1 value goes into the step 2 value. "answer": 0.94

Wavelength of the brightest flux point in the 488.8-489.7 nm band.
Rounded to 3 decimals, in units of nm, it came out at 488.930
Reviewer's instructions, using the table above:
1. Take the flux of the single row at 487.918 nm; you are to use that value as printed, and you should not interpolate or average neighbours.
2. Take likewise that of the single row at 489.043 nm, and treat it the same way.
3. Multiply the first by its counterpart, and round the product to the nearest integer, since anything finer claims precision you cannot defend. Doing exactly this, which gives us 366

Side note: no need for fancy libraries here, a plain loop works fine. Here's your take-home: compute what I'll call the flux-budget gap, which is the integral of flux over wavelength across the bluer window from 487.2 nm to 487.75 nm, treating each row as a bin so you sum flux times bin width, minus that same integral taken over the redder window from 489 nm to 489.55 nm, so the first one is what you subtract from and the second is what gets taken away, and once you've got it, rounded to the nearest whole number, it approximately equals 0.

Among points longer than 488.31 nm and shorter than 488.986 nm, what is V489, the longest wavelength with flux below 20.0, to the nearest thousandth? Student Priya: 488.705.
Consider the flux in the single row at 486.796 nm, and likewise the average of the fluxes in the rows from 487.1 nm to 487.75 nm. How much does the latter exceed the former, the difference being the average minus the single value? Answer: 0.8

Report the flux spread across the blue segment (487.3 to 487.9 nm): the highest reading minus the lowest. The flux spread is 4.3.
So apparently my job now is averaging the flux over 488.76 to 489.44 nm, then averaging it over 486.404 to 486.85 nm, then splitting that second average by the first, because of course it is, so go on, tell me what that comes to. 1.005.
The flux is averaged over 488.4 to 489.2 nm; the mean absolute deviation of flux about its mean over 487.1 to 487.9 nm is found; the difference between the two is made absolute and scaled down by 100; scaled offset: 0.183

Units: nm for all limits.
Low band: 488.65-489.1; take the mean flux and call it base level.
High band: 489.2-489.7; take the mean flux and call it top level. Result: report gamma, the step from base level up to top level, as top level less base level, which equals -1.3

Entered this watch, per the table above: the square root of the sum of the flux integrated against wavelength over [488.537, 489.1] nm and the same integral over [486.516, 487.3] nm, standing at 5.2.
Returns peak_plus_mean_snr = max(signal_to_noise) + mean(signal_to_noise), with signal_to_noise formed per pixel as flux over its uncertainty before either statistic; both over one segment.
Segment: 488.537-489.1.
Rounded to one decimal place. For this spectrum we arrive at 26.7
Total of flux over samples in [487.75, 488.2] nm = 78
